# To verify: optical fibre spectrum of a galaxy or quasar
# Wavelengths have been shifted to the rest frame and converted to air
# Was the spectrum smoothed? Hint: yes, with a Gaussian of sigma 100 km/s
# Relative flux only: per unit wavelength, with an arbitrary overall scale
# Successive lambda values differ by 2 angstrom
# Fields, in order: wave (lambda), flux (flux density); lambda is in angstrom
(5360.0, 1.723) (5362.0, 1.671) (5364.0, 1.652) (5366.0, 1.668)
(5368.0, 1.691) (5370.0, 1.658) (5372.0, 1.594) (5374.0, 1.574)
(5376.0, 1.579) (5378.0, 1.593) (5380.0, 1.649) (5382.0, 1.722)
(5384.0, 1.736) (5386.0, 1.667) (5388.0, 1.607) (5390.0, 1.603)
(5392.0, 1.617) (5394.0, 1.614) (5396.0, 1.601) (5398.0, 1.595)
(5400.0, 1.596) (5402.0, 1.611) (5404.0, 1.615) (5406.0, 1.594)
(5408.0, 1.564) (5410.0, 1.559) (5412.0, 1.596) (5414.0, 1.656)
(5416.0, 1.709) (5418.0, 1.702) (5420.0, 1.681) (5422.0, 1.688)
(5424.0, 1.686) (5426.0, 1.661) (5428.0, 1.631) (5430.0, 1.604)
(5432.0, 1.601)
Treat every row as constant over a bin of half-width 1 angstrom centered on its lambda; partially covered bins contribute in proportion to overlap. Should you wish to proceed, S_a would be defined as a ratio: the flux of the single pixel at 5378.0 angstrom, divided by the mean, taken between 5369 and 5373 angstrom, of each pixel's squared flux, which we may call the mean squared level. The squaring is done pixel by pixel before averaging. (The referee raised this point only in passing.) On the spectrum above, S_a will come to 0.602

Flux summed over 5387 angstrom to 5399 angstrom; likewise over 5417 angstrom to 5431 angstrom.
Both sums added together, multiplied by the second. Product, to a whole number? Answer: 248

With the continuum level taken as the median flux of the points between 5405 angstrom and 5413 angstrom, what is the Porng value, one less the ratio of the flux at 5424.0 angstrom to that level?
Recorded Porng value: -0.068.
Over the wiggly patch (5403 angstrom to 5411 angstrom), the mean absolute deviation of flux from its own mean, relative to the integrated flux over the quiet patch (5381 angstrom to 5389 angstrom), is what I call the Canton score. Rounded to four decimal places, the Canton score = 0.0016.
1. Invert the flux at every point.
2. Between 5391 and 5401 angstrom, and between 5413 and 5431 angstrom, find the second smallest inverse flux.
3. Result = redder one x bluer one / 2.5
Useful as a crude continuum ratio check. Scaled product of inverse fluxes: 0.146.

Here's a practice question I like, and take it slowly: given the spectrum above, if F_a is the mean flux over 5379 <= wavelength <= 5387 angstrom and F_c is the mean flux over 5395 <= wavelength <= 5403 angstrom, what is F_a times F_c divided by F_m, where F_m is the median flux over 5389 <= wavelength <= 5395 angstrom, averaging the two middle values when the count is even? 1.68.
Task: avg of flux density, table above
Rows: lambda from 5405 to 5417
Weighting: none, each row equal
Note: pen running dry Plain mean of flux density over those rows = 1.61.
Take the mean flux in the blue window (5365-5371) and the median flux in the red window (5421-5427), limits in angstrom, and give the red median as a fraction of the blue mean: 1.01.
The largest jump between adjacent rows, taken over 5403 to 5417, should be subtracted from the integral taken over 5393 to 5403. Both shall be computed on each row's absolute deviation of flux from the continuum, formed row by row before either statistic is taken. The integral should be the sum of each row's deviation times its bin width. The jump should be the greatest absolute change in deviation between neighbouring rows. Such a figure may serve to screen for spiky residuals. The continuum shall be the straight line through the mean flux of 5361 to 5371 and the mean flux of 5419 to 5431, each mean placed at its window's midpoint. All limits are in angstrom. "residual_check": 0.53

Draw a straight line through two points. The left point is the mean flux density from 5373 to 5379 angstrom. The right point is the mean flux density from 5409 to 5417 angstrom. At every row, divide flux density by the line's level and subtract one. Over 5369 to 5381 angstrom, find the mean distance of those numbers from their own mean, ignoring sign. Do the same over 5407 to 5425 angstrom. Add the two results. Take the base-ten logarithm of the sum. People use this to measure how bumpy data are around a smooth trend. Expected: -1.33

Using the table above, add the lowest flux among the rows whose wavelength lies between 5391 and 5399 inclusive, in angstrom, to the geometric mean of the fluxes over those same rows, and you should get 3.20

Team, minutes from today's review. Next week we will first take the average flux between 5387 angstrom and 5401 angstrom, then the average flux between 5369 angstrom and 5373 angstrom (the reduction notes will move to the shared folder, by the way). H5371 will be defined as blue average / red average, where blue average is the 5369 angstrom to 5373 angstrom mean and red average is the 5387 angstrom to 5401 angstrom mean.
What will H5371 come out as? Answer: 1.01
